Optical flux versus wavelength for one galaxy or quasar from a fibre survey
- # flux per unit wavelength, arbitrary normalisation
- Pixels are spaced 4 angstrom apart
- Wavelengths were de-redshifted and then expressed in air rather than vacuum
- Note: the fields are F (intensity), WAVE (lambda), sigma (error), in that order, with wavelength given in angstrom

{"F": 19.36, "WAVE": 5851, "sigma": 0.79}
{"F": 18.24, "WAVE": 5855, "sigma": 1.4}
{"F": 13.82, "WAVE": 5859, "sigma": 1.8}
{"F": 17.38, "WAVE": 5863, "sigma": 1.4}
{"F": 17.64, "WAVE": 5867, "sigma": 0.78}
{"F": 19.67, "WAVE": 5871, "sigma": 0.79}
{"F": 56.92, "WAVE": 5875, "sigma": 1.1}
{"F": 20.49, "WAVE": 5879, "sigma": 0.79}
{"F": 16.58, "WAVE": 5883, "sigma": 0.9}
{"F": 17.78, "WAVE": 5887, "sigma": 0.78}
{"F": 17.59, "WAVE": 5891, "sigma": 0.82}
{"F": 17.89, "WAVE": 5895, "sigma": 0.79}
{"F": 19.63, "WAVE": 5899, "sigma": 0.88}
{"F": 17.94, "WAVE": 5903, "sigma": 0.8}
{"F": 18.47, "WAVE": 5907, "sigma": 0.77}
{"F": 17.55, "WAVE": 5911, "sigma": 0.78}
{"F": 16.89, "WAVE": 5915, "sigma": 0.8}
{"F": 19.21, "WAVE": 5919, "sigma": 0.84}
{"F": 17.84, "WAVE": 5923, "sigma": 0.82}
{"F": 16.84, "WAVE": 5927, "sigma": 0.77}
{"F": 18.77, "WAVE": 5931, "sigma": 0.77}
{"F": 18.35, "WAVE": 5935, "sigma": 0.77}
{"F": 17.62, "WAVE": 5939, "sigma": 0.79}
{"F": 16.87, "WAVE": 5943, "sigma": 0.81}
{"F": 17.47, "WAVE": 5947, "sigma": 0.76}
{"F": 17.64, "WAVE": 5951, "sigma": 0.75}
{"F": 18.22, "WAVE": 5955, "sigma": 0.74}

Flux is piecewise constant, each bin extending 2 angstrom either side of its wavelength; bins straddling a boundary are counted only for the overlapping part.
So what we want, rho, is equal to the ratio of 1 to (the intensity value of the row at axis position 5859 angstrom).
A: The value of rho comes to 0.072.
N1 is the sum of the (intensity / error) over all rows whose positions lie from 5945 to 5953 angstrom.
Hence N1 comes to 46.5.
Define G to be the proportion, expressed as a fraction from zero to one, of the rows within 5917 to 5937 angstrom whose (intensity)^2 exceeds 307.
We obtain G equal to 0.80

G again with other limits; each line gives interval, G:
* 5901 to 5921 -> 0.80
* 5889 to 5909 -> 1.00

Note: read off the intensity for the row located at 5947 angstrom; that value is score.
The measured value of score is 17.47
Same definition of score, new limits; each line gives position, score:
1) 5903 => 17.94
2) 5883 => 16.58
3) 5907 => 18.47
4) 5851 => 19.36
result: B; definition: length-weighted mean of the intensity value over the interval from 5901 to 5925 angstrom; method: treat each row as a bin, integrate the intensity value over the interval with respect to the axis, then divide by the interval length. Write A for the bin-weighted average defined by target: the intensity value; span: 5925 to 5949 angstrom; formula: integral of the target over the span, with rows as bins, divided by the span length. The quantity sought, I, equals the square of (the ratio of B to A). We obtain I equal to 1.0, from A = 17.7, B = 18.0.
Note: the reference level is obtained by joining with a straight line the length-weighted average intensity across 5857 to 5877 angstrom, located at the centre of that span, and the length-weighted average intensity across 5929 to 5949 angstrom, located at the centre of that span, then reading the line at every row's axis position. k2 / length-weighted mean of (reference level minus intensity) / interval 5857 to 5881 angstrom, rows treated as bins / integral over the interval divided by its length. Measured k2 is 0.6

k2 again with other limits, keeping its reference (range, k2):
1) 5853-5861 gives 10.1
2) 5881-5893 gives 5.7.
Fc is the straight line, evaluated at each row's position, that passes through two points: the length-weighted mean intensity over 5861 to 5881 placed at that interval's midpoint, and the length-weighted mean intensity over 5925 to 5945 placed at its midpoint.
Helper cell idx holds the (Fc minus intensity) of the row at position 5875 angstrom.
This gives -31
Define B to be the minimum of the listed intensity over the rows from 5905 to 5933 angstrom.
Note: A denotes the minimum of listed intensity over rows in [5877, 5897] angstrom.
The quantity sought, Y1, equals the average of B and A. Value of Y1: 16.7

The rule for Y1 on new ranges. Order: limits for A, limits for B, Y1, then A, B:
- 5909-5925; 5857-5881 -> 15.4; 16.89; 13.82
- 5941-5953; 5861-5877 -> 17.1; 16.87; 17.38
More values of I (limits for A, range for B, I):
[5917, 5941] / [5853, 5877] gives 1.7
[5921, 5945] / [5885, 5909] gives 1.1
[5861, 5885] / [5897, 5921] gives 0.5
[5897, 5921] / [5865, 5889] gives 1.8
